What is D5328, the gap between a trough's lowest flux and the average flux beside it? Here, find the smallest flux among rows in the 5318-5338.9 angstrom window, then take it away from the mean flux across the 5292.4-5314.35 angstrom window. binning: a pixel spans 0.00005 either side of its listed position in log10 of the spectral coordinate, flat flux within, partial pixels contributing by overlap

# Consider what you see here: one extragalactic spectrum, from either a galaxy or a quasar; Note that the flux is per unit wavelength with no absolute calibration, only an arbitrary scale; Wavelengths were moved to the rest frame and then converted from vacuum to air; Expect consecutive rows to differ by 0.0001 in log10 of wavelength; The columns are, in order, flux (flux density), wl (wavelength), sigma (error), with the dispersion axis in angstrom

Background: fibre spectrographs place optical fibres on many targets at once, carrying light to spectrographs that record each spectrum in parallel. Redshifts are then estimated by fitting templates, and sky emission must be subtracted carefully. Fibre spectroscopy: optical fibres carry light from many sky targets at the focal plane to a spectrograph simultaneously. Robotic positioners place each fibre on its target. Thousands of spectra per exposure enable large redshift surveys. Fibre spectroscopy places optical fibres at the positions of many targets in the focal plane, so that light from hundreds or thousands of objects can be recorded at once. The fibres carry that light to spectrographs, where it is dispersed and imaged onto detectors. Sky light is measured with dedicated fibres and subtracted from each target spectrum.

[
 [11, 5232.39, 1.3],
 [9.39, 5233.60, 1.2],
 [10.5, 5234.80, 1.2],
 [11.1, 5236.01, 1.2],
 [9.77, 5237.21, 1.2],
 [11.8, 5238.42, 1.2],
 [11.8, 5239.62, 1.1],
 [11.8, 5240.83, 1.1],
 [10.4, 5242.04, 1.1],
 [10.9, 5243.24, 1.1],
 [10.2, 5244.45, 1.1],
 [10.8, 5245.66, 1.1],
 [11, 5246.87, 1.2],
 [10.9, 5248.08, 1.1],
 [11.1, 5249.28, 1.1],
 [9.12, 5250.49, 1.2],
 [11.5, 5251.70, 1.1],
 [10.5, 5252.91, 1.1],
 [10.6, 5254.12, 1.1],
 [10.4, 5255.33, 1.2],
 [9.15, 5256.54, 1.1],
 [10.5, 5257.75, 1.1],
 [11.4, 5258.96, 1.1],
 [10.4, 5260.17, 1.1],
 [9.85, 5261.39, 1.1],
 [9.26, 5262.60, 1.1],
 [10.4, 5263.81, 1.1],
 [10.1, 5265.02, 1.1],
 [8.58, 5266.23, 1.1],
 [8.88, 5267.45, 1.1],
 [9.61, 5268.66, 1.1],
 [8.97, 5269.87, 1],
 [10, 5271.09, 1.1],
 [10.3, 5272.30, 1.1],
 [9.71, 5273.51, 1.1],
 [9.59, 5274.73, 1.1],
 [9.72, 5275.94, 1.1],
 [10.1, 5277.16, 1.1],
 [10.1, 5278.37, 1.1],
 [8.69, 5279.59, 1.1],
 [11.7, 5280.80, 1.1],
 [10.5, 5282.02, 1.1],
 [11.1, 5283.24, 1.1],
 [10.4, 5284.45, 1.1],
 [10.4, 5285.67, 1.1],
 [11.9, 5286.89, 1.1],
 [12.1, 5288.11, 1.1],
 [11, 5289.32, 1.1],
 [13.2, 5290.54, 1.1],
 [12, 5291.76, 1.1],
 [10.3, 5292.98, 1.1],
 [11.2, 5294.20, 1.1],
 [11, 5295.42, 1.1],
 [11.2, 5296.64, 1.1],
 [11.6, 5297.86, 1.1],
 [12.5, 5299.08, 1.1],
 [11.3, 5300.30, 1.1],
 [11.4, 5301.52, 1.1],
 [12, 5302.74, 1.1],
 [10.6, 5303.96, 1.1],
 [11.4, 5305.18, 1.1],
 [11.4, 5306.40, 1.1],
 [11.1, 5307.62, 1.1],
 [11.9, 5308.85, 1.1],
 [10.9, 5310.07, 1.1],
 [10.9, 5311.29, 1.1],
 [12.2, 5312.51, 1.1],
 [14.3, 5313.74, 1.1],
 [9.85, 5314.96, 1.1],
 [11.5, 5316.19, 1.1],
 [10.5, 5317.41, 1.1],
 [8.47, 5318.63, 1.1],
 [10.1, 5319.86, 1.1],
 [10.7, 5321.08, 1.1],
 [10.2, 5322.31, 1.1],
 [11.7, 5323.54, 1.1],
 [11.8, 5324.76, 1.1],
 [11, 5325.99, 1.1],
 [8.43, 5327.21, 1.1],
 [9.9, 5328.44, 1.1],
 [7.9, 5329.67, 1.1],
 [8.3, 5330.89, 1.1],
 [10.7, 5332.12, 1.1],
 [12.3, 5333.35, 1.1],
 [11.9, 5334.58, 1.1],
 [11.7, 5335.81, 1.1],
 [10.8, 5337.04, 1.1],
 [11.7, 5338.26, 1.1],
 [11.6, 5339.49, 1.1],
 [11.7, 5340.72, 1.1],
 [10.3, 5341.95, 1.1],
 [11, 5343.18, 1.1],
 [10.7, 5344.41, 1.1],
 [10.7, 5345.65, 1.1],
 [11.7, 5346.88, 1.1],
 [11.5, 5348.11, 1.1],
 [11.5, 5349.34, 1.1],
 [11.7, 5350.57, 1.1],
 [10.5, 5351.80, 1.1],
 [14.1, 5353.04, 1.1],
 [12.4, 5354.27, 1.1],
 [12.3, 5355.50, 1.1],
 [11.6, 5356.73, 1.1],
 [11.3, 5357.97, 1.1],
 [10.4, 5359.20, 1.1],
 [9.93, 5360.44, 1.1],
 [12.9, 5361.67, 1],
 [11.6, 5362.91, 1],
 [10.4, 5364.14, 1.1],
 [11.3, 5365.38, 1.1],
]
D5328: 3.6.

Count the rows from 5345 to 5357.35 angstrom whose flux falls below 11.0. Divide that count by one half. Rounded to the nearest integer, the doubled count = 4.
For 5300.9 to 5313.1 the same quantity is 6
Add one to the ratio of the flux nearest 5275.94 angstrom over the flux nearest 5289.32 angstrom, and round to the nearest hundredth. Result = 1.88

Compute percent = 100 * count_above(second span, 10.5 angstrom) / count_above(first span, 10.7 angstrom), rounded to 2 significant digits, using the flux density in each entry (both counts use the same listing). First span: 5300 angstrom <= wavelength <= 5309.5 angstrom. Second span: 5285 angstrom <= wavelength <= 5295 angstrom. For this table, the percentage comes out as 86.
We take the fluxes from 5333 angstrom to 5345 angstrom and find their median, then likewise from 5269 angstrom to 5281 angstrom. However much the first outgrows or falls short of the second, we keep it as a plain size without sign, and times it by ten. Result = 18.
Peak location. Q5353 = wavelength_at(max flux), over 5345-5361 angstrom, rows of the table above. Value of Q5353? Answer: 5353.04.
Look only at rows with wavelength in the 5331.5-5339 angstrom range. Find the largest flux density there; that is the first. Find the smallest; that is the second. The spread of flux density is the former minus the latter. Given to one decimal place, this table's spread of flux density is 1.6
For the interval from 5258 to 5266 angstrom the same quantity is 2.1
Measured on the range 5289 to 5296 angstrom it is 2.9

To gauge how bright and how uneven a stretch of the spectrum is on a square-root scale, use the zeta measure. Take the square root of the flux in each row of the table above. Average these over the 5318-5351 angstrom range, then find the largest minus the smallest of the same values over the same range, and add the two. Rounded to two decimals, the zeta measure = 3.97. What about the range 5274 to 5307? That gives 4.01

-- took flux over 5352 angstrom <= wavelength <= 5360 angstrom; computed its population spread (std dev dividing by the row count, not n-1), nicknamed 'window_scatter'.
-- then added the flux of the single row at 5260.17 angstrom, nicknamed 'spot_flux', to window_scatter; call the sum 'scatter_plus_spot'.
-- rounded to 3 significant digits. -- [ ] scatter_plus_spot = 11.5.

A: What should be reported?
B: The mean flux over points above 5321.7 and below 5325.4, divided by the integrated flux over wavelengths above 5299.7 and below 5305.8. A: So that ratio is 0.162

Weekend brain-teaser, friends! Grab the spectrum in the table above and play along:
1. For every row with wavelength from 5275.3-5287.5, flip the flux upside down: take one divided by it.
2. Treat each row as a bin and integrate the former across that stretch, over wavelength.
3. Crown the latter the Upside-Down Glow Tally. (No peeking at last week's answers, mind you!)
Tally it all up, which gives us 1.2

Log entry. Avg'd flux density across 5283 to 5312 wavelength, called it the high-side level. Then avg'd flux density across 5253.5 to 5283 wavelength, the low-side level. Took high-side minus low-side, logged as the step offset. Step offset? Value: 1.4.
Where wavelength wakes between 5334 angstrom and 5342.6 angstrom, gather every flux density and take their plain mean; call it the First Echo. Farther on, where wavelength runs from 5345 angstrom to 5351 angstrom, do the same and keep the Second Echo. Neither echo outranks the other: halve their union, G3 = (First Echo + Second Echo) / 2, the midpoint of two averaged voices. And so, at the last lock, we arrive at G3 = 11.4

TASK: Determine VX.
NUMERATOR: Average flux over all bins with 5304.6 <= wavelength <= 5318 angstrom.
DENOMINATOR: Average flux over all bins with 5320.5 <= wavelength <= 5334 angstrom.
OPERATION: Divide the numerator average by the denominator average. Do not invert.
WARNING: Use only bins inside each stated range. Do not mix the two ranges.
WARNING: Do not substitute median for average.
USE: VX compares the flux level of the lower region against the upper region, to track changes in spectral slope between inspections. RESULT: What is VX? 1.12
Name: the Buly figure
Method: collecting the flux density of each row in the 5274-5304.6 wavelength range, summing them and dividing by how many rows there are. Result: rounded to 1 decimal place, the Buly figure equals 11.0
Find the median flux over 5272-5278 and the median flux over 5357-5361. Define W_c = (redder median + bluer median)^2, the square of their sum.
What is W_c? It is 405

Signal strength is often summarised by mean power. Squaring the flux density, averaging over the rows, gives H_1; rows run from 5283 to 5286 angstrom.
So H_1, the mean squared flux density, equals 113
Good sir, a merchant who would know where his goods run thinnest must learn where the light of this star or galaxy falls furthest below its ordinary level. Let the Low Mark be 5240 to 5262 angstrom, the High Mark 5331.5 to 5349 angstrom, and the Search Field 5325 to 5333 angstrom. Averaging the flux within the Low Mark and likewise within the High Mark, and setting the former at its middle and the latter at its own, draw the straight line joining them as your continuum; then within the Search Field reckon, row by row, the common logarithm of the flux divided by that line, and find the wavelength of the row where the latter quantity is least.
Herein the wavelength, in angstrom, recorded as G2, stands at 5329.67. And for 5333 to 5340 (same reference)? 5337.04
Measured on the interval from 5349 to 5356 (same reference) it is 5351.80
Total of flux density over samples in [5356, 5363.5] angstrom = 67.7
